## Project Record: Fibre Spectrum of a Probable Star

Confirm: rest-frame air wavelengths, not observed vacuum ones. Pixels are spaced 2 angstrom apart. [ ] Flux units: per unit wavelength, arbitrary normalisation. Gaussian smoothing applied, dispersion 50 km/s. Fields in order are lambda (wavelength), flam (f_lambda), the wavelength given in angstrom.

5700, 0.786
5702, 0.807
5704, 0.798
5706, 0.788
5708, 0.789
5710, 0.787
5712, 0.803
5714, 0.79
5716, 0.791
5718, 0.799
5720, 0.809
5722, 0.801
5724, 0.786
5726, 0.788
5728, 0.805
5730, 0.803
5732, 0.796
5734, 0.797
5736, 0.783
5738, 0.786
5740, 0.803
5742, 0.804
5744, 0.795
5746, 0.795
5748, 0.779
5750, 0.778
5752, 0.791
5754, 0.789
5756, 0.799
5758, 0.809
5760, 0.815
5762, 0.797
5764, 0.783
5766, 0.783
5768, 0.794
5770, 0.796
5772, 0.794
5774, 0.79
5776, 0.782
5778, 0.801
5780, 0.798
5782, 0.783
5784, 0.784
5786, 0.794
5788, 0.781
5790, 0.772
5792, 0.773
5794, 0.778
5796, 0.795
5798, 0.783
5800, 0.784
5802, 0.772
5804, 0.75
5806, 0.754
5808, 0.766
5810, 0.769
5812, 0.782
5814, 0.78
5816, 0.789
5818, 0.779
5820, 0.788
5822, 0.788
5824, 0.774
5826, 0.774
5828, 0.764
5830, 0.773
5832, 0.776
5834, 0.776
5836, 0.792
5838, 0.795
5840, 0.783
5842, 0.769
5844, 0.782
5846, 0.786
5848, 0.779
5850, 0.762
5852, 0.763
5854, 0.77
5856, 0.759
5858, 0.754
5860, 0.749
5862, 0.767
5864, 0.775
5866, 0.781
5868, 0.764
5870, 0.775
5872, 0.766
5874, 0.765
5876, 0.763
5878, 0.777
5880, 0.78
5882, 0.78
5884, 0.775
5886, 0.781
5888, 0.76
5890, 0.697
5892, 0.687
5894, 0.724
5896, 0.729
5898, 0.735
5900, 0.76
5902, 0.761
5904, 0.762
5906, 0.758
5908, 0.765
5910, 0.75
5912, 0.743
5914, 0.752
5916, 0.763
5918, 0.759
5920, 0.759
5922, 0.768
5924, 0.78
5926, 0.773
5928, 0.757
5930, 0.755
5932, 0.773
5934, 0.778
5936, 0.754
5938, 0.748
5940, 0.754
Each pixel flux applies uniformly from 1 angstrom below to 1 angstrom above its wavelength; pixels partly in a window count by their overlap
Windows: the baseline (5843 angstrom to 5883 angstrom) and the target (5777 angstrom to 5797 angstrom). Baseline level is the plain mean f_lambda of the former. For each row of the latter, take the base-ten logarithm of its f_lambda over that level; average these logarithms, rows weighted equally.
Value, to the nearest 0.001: 0.009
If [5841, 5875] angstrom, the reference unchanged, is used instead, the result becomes -0.001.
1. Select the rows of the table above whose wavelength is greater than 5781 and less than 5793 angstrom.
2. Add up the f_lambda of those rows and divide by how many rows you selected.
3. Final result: 0.781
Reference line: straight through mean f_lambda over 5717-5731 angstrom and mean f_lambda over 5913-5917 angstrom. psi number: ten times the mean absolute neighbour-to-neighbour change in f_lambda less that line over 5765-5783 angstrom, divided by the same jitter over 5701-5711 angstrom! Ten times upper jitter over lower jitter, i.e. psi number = 15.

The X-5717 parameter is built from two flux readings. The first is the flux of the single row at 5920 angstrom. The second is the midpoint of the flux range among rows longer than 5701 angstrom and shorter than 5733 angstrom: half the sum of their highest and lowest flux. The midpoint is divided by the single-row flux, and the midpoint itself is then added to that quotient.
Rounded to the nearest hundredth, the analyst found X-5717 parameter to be 1.85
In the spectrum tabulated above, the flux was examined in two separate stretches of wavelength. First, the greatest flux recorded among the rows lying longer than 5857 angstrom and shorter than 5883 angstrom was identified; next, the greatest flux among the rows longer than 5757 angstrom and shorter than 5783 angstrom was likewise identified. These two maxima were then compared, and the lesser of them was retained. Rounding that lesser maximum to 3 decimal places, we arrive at 0.781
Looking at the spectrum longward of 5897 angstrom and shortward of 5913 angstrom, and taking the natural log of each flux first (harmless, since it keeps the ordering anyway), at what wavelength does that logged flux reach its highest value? 5908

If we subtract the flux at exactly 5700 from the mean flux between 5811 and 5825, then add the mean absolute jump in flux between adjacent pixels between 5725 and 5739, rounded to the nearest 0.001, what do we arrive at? 0.004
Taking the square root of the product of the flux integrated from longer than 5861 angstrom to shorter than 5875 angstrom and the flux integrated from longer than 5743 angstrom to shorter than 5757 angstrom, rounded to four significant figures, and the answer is 10.92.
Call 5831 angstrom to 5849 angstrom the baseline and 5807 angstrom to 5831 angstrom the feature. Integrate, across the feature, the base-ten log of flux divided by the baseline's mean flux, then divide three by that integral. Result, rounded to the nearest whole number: -46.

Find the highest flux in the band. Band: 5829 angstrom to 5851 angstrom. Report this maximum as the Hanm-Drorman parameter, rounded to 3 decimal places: 0.795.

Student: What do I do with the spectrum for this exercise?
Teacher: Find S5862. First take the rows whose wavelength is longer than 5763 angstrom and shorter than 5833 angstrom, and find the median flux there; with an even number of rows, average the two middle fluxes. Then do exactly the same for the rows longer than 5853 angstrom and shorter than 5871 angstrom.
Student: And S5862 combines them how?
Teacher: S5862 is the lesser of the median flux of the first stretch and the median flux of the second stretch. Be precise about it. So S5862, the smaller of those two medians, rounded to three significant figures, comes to 0.767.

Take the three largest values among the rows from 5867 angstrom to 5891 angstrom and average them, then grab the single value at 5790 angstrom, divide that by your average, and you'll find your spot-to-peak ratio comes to 0.99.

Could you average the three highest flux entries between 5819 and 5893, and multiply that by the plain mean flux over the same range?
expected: 0.61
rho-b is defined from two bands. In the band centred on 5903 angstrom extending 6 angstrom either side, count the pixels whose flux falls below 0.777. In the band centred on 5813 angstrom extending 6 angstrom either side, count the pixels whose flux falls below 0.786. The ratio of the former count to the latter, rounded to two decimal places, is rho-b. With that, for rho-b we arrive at 1.20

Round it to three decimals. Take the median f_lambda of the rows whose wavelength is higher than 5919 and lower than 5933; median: 0.768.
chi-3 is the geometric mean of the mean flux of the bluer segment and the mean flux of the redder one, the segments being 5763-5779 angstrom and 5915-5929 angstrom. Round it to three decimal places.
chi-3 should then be 0.778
